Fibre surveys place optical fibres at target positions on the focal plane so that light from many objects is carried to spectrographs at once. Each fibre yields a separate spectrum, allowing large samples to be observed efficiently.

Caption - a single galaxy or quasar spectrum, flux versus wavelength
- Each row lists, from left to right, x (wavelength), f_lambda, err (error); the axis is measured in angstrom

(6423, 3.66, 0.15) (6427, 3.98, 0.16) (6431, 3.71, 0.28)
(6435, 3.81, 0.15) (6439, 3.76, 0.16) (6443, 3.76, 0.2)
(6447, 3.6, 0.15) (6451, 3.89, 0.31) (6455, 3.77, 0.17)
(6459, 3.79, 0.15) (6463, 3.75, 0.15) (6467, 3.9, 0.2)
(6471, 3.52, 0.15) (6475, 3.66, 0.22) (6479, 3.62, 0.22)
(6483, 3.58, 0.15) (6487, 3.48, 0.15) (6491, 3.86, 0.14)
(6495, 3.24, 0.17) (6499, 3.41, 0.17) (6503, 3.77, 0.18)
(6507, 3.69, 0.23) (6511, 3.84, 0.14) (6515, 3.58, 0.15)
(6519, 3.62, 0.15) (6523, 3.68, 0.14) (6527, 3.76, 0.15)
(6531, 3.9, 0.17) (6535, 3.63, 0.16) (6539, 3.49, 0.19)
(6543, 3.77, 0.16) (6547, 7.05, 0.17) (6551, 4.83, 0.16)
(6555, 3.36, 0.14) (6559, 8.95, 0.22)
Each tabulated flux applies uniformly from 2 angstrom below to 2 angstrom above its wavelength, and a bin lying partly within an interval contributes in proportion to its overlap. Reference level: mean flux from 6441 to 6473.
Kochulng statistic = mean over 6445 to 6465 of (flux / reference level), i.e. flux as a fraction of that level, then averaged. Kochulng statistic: 1.00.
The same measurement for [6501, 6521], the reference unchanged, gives 0.99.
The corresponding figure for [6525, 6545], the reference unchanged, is 0.99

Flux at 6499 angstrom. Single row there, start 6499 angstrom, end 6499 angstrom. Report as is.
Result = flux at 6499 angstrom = 3.41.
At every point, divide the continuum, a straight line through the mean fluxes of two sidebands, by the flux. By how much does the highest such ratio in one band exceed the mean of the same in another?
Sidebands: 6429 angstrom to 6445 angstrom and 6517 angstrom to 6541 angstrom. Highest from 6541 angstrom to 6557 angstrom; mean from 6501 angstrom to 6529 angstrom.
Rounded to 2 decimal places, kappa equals 0.09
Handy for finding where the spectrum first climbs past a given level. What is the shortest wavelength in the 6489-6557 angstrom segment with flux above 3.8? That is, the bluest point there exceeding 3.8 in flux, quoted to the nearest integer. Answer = 6491 angstrom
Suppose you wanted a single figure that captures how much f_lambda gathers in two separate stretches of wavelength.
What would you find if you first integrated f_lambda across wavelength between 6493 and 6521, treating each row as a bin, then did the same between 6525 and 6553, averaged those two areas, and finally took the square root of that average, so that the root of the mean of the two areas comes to 10.5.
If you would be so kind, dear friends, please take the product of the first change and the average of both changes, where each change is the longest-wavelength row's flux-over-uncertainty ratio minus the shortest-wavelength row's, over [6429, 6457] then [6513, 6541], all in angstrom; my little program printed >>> 15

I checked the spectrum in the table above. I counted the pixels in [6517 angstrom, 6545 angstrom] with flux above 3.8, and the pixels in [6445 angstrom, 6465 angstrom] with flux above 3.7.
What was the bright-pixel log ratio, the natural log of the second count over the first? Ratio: 1.4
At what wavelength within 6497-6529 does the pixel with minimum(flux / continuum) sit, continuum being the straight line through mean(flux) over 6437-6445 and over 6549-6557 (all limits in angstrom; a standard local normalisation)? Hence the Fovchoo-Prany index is 6499 angstrom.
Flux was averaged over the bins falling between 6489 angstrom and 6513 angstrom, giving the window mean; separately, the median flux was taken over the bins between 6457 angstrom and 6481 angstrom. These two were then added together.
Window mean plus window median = 7.34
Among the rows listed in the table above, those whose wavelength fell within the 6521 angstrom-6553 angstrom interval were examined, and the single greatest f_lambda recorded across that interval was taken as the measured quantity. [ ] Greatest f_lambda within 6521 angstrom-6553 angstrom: 7.05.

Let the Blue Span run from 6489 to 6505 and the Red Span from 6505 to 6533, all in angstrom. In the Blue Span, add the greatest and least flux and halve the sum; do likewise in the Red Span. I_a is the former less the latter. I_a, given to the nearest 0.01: -0.19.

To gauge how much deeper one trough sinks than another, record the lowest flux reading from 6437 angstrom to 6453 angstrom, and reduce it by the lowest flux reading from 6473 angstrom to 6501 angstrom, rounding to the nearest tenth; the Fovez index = 0.4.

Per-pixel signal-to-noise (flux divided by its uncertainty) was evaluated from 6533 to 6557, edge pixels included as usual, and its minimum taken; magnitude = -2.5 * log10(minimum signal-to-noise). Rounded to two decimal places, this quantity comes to -3.16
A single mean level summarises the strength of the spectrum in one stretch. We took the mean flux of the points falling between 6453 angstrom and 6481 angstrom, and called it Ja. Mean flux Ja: 3.72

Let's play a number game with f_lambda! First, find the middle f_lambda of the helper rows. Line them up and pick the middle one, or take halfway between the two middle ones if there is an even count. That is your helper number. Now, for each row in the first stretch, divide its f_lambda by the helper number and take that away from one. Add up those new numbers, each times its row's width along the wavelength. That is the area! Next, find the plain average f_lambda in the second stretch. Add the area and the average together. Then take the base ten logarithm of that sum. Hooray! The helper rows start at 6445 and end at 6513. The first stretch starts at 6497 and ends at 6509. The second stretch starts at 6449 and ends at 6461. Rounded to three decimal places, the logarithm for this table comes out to 0.606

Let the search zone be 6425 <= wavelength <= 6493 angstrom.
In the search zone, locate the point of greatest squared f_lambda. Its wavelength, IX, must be 6427 angstrom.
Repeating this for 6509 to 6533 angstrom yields 6531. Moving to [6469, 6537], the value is 6531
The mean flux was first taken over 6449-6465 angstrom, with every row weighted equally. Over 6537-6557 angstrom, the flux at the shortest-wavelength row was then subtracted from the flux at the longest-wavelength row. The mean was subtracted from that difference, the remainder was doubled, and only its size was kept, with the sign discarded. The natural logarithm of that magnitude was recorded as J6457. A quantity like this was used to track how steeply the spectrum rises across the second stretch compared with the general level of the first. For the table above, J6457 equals 2.06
